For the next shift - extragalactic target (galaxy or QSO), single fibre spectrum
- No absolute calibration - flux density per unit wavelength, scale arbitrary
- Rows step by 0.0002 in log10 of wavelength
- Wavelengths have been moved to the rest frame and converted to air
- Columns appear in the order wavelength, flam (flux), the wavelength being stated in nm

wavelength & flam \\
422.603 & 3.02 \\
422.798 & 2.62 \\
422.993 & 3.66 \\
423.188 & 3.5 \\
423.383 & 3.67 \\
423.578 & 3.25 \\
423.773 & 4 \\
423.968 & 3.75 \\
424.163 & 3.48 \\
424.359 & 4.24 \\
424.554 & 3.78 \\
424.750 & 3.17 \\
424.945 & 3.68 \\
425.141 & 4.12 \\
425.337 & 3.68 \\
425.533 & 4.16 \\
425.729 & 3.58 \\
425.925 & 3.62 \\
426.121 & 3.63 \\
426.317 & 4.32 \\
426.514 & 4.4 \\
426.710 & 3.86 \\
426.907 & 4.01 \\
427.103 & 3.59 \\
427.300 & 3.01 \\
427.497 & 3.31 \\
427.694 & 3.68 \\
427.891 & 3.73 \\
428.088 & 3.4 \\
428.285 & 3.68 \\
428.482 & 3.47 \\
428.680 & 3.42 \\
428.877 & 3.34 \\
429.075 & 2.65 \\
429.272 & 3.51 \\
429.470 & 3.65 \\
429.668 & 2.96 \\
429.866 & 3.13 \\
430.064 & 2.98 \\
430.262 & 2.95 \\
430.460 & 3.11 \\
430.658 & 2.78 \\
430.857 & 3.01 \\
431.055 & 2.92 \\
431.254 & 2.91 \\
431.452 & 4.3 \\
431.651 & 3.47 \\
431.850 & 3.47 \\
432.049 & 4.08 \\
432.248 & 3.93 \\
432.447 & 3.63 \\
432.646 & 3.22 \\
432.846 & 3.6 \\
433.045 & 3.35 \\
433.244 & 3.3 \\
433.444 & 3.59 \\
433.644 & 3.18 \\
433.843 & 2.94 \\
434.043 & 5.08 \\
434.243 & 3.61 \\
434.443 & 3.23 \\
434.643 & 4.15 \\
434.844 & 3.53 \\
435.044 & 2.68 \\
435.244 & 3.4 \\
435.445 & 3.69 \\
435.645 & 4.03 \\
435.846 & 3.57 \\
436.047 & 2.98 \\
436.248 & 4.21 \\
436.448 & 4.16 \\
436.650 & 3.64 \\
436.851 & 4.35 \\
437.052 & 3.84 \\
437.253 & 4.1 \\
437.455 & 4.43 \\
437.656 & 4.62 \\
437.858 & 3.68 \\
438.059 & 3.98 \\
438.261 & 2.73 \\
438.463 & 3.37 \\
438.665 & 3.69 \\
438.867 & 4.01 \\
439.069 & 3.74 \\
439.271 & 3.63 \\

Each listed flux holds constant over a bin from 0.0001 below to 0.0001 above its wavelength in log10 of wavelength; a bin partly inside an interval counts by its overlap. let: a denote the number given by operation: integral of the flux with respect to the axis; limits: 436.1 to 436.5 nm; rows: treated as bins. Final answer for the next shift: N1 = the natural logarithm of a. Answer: 0.5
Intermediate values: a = 1.6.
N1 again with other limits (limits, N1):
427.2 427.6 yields 0.2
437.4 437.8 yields 0.6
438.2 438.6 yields 0.2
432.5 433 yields 0.5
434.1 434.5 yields 0.4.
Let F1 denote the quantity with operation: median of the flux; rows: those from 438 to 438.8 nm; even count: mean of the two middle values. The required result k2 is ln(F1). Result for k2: 1.26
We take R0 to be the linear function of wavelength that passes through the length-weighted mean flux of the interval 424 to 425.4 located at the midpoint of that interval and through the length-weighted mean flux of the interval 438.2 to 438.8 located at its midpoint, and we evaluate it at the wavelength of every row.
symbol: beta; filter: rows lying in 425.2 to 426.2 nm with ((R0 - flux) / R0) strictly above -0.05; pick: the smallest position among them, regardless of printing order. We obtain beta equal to 425.337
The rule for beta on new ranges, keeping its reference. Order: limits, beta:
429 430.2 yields 429.075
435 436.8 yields 435.044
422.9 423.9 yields 422.993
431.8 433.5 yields 431.850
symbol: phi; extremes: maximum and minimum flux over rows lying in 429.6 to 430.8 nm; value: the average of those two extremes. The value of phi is 3.0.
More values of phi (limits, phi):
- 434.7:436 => 3.4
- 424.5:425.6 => 3.7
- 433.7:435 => 4.0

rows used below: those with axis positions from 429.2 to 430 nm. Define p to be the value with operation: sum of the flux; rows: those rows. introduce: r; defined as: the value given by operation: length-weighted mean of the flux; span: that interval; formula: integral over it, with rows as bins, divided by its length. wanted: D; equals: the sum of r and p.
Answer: 17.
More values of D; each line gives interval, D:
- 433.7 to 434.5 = 19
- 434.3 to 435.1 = 17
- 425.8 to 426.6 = 20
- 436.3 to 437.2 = 20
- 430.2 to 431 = 15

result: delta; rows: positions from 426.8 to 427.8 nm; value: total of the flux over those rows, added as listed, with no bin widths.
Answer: 17.6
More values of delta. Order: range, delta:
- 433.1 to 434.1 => 18.1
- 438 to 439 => 17.8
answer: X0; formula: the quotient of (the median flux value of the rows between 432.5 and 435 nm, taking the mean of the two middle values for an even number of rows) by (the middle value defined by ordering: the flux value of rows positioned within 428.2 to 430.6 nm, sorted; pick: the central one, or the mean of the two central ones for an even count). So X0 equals 1.06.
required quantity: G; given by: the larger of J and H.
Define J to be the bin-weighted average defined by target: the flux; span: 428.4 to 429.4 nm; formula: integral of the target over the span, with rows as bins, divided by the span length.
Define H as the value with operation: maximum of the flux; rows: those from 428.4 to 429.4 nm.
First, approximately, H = 3.51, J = 3.28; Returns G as 3.5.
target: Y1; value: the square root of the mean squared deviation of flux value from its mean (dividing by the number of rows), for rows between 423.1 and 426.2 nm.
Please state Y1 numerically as 0.29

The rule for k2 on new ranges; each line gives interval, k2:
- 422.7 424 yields 1.30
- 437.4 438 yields 1.49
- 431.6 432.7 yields 1.27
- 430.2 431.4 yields 1.08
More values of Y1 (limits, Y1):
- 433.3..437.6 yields 0.56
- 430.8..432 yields 0.49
